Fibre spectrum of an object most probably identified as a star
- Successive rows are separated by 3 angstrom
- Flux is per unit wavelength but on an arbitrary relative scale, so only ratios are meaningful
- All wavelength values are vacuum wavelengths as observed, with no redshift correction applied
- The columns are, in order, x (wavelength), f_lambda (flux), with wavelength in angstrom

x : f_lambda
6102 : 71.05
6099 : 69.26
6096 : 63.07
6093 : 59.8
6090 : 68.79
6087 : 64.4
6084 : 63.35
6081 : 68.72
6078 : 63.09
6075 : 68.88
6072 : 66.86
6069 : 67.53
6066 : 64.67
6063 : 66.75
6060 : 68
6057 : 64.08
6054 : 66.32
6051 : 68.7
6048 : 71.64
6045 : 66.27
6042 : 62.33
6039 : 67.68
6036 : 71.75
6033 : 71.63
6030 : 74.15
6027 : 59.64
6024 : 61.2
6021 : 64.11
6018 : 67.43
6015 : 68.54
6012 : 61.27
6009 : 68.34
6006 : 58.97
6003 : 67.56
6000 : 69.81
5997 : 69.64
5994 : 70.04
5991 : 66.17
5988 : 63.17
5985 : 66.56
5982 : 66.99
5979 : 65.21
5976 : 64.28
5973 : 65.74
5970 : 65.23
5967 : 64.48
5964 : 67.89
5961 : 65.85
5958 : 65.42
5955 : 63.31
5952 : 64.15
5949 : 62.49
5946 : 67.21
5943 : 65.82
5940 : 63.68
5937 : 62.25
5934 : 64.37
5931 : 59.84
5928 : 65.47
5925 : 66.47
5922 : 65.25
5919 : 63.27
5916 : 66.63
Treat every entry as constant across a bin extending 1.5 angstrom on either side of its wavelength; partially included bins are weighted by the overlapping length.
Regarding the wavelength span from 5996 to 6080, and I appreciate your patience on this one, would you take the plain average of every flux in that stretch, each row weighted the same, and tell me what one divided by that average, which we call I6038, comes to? 0.0150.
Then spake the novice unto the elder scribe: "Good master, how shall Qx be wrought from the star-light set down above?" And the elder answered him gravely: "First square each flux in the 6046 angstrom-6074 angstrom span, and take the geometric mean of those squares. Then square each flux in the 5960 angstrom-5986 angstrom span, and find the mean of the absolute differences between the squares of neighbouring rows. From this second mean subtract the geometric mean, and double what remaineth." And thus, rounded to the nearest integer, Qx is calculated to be -8643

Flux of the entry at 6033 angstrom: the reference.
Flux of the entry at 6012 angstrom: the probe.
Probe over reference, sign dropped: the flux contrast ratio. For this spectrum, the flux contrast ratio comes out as 0.86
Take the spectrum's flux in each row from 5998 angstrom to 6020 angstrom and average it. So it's 66.0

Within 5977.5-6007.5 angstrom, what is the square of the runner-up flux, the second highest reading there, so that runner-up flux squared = 4873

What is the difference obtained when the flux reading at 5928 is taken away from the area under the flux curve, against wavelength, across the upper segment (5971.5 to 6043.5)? 4711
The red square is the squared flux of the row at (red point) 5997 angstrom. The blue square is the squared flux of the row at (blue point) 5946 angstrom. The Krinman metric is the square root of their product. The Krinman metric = 4681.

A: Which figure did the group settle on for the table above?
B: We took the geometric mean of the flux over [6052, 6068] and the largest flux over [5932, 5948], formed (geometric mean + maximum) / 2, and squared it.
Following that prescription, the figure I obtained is 4433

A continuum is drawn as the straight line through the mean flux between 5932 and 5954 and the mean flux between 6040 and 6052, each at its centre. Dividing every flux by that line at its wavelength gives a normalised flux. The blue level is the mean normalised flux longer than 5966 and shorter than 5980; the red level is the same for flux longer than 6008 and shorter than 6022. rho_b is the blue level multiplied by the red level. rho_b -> 0.99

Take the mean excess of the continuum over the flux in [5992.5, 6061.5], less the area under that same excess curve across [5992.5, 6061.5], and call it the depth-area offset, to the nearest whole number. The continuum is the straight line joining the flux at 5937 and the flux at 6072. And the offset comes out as 108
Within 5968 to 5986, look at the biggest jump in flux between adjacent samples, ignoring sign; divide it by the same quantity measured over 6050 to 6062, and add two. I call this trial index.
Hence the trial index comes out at 2.5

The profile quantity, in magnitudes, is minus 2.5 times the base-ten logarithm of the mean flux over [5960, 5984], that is -4.544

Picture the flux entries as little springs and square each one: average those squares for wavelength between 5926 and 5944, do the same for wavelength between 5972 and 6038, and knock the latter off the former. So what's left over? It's -387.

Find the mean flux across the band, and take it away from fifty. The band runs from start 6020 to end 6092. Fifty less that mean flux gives -16.7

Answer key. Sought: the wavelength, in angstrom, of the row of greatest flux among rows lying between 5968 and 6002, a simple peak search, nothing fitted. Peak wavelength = 5994 angstrom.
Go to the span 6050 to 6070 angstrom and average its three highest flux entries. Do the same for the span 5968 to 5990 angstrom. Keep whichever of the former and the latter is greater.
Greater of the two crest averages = 68.1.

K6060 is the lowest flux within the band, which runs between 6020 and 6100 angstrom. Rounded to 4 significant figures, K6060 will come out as 59.64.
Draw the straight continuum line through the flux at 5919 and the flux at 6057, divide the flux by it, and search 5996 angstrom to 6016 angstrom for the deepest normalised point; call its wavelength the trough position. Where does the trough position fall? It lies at 6006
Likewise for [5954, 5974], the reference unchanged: 5955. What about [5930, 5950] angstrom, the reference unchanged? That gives 5931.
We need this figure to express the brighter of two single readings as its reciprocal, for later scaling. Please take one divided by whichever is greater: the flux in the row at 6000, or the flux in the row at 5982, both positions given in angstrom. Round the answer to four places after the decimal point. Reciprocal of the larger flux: 0.0143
